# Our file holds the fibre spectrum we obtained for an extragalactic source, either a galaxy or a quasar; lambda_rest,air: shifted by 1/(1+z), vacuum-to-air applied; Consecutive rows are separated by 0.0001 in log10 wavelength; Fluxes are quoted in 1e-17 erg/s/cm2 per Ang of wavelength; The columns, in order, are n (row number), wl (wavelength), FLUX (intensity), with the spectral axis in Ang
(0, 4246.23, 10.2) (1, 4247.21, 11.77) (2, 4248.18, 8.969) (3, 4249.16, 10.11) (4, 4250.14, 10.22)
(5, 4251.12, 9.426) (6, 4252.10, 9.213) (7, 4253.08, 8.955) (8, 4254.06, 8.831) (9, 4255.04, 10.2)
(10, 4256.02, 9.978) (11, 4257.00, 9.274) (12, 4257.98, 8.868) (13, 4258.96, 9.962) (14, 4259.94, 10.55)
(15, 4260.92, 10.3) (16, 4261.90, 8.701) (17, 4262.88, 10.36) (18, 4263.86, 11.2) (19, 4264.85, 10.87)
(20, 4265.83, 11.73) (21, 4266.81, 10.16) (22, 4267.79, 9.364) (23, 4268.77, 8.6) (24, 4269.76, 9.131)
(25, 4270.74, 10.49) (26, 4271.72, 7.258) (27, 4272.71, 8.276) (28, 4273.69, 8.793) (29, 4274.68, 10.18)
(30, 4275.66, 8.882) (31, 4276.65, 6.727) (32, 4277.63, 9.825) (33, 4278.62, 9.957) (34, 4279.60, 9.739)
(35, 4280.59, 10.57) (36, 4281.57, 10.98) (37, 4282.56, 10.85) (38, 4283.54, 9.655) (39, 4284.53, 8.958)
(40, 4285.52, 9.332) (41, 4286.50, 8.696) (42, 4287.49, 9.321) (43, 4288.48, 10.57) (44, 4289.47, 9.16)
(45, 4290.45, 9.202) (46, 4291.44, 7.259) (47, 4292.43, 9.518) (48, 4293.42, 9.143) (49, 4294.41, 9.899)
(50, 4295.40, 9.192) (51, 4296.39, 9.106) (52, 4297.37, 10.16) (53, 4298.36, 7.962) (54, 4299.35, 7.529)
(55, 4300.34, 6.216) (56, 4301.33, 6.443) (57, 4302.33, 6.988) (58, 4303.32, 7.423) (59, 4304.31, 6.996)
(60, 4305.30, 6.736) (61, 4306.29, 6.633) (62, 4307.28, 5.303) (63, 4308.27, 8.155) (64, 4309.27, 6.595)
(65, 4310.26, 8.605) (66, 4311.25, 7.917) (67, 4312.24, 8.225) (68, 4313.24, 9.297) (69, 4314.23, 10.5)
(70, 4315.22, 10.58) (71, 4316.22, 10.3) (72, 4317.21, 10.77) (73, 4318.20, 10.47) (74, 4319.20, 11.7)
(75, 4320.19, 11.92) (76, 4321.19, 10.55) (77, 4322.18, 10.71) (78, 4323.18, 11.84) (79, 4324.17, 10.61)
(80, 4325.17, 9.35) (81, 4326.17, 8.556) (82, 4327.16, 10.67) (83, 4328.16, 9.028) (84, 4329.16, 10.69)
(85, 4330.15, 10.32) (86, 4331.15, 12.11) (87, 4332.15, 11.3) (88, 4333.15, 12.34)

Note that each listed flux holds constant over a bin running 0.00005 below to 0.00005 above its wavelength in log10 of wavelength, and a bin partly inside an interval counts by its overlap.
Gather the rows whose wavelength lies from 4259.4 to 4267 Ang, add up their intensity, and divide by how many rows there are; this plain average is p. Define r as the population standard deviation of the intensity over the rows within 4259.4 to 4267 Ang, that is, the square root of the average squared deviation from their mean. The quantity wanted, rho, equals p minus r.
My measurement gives 9.7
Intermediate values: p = 10.5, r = 0.8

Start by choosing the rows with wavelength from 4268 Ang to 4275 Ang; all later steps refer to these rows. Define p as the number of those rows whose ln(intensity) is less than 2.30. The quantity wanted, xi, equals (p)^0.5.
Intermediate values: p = 5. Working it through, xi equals 2.2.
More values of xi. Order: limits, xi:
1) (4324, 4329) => 1.7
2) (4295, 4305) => 3.0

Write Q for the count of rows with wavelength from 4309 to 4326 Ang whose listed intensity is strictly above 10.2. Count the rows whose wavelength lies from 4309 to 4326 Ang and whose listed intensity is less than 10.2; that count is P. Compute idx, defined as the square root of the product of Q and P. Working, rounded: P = 6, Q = 11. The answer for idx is 8.1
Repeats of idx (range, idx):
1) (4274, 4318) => 17.0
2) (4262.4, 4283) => 10.2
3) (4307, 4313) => 0.0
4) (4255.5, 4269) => 6.9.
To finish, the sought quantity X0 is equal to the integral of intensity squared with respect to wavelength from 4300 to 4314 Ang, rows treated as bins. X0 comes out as 769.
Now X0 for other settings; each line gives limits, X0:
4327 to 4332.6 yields 644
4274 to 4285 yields 1039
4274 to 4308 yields 2634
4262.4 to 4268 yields 641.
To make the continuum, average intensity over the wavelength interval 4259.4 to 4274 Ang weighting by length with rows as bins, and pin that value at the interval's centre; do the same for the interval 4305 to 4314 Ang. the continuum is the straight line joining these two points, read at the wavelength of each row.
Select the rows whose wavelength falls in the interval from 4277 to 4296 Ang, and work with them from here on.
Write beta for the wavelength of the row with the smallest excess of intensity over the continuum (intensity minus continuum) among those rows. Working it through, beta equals 4291.44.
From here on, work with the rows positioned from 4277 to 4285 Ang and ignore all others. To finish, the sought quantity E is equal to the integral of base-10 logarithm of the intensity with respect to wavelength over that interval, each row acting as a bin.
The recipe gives 8.00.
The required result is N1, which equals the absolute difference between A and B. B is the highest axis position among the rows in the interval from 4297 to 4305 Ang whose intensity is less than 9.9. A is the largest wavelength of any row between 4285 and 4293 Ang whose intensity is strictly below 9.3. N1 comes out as 12.9 Ang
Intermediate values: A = 4291.44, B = 4304.31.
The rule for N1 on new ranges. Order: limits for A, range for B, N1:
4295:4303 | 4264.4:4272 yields 30.6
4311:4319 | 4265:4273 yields 40.5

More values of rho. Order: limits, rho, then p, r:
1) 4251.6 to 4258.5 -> 8.8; 9.3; 0.5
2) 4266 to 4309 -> 7.3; 8.7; 1.4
